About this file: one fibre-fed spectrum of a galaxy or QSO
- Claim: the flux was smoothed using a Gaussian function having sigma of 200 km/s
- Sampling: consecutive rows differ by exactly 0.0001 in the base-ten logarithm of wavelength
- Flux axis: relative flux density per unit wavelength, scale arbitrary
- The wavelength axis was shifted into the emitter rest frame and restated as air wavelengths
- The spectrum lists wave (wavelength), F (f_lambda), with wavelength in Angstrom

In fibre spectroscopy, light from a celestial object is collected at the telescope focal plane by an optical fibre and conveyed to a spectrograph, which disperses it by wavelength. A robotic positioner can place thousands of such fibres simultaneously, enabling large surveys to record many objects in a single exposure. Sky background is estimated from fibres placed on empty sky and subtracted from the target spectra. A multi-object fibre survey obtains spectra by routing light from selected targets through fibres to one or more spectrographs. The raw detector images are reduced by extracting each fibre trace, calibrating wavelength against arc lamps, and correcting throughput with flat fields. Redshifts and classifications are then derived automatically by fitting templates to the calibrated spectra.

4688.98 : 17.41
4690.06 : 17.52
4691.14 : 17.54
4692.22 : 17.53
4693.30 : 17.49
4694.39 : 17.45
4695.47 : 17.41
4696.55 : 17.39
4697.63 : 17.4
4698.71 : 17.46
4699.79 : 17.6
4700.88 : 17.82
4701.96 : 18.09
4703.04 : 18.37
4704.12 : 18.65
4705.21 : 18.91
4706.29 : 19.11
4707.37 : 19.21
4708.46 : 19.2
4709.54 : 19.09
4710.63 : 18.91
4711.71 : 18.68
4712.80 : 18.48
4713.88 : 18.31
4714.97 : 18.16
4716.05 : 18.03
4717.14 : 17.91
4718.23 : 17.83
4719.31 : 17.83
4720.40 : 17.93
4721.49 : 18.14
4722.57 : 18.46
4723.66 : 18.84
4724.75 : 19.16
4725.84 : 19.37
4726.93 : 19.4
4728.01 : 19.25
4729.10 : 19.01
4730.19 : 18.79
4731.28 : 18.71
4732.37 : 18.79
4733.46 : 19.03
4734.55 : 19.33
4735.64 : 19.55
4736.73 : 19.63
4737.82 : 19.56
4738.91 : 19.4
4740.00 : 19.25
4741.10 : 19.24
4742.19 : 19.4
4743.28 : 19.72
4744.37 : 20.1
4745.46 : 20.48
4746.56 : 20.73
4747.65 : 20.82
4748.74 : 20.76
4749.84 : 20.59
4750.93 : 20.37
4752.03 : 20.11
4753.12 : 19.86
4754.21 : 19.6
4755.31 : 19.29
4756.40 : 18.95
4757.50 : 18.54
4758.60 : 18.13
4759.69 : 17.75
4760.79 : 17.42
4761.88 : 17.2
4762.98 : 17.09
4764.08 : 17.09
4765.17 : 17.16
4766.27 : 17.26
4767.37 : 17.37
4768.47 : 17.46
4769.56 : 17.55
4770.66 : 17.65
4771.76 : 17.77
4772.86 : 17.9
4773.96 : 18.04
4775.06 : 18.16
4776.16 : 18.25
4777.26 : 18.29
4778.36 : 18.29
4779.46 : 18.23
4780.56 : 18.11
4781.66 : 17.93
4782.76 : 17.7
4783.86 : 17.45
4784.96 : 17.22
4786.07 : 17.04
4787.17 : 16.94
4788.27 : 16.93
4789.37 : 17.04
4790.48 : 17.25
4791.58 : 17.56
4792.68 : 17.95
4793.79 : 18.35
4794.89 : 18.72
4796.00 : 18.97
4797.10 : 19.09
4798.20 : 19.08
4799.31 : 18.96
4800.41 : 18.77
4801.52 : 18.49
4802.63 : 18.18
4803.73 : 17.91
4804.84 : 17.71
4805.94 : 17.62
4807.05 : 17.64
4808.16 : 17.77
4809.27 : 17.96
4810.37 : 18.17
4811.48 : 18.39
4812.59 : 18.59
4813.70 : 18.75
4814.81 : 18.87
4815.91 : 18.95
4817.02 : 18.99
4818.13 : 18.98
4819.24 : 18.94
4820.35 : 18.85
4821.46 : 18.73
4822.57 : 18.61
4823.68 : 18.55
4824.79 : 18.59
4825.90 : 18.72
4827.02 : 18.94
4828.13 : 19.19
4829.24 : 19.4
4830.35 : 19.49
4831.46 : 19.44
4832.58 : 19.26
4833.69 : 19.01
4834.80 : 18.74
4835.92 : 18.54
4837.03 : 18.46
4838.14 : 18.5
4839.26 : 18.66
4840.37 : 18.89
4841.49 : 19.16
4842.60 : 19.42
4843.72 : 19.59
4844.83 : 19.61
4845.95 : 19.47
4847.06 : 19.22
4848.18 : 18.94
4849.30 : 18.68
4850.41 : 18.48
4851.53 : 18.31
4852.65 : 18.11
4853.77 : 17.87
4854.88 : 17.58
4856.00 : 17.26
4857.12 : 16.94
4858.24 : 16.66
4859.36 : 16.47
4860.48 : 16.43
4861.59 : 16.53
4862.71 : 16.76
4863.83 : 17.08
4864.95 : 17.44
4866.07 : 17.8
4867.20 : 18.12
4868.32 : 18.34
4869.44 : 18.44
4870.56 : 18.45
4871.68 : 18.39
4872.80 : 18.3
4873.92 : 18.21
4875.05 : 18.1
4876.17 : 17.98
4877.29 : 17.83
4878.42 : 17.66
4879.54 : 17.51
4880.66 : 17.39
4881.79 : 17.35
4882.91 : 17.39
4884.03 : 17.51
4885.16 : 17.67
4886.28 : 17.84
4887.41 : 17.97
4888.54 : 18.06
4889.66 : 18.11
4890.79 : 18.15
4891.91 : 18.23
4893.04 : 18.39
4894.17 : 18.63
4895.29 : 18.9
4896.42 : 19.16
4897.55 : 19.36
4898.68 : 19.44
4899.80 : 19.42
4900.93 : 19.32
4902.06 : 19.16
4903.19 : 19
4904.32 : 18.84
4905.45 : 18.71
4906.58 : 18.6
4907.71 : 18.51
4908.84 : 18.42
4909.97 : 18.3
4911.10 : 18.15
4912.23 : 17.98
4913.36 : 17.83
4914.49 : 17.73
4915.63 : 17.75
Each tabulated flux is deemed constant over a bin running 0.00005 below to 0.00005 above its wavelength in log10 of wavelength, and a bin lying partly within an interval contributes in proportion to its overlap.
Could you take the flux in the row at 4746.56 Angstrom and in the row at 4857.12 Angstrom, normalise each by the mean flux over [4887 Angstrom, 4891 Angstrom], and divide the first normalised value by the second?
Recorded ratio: 1.22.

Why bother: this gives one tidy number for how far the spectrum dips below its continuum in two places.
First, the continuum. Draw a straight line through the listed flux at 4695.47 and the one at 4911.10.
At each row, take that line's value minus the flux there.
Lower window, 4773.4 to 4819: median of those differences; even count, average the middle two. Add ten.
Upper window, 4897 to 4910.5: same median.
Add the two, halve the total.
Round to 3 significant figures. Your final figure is 4.40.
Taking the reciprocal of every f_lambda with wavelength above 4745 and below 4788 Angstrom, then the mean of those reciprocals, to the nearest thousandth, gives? 0.055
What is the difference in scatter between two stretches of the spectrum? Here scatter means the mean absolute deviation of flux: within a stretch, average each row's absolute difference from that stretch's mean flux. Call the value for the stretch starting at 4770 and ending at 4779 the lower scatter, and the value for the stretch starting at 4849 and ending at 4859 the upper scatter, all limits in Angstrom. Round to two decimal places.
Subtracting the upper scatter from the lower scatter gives -0.38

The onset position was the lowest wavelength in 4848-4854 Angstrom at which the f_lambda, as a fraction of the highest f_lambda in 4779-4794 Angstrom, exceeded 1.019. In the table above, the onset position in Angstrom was 4848.18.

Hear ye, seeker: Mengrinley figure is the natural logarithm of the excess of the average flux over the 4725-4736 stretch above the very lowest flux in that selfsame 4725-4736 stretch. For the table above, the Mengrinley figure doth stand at -0.9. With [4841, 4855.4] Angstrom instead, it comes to 0.2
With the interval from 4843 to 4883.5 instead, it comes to 0.4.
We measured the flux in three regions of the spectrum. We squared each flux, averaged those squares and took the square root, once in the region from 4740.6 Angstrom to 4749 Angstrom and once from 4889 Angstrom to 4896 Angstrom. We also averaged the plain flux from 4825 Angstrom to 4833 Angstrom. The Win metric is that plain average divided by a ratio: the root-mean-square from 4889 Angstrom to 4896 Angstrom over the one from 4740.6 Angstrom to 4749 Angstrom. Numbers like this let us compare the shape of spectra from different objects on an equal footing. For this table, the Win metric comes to 21.0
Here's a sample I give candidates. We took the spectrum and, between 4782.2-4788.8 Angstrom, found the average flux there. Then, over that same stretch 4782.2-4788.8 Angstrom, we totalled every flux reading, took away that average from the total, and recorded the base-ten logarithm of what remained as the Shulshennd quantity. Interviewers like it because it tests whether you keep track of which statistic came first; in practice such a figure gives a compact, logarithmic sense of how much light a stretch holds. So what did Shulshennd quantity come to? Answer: 1.93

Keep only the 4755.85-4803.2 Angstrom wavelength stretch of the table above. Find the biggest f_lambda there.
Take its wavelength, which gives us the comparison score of 4797.10 Angstrom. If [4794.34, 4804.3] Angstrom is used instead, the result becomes 4797.10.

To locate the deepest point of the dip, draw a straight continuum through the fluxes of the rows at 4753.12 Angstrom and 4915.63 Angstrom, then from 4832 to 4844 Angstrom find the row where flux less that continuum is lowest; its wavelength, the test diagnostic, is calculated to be 4837.03 Angstrom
